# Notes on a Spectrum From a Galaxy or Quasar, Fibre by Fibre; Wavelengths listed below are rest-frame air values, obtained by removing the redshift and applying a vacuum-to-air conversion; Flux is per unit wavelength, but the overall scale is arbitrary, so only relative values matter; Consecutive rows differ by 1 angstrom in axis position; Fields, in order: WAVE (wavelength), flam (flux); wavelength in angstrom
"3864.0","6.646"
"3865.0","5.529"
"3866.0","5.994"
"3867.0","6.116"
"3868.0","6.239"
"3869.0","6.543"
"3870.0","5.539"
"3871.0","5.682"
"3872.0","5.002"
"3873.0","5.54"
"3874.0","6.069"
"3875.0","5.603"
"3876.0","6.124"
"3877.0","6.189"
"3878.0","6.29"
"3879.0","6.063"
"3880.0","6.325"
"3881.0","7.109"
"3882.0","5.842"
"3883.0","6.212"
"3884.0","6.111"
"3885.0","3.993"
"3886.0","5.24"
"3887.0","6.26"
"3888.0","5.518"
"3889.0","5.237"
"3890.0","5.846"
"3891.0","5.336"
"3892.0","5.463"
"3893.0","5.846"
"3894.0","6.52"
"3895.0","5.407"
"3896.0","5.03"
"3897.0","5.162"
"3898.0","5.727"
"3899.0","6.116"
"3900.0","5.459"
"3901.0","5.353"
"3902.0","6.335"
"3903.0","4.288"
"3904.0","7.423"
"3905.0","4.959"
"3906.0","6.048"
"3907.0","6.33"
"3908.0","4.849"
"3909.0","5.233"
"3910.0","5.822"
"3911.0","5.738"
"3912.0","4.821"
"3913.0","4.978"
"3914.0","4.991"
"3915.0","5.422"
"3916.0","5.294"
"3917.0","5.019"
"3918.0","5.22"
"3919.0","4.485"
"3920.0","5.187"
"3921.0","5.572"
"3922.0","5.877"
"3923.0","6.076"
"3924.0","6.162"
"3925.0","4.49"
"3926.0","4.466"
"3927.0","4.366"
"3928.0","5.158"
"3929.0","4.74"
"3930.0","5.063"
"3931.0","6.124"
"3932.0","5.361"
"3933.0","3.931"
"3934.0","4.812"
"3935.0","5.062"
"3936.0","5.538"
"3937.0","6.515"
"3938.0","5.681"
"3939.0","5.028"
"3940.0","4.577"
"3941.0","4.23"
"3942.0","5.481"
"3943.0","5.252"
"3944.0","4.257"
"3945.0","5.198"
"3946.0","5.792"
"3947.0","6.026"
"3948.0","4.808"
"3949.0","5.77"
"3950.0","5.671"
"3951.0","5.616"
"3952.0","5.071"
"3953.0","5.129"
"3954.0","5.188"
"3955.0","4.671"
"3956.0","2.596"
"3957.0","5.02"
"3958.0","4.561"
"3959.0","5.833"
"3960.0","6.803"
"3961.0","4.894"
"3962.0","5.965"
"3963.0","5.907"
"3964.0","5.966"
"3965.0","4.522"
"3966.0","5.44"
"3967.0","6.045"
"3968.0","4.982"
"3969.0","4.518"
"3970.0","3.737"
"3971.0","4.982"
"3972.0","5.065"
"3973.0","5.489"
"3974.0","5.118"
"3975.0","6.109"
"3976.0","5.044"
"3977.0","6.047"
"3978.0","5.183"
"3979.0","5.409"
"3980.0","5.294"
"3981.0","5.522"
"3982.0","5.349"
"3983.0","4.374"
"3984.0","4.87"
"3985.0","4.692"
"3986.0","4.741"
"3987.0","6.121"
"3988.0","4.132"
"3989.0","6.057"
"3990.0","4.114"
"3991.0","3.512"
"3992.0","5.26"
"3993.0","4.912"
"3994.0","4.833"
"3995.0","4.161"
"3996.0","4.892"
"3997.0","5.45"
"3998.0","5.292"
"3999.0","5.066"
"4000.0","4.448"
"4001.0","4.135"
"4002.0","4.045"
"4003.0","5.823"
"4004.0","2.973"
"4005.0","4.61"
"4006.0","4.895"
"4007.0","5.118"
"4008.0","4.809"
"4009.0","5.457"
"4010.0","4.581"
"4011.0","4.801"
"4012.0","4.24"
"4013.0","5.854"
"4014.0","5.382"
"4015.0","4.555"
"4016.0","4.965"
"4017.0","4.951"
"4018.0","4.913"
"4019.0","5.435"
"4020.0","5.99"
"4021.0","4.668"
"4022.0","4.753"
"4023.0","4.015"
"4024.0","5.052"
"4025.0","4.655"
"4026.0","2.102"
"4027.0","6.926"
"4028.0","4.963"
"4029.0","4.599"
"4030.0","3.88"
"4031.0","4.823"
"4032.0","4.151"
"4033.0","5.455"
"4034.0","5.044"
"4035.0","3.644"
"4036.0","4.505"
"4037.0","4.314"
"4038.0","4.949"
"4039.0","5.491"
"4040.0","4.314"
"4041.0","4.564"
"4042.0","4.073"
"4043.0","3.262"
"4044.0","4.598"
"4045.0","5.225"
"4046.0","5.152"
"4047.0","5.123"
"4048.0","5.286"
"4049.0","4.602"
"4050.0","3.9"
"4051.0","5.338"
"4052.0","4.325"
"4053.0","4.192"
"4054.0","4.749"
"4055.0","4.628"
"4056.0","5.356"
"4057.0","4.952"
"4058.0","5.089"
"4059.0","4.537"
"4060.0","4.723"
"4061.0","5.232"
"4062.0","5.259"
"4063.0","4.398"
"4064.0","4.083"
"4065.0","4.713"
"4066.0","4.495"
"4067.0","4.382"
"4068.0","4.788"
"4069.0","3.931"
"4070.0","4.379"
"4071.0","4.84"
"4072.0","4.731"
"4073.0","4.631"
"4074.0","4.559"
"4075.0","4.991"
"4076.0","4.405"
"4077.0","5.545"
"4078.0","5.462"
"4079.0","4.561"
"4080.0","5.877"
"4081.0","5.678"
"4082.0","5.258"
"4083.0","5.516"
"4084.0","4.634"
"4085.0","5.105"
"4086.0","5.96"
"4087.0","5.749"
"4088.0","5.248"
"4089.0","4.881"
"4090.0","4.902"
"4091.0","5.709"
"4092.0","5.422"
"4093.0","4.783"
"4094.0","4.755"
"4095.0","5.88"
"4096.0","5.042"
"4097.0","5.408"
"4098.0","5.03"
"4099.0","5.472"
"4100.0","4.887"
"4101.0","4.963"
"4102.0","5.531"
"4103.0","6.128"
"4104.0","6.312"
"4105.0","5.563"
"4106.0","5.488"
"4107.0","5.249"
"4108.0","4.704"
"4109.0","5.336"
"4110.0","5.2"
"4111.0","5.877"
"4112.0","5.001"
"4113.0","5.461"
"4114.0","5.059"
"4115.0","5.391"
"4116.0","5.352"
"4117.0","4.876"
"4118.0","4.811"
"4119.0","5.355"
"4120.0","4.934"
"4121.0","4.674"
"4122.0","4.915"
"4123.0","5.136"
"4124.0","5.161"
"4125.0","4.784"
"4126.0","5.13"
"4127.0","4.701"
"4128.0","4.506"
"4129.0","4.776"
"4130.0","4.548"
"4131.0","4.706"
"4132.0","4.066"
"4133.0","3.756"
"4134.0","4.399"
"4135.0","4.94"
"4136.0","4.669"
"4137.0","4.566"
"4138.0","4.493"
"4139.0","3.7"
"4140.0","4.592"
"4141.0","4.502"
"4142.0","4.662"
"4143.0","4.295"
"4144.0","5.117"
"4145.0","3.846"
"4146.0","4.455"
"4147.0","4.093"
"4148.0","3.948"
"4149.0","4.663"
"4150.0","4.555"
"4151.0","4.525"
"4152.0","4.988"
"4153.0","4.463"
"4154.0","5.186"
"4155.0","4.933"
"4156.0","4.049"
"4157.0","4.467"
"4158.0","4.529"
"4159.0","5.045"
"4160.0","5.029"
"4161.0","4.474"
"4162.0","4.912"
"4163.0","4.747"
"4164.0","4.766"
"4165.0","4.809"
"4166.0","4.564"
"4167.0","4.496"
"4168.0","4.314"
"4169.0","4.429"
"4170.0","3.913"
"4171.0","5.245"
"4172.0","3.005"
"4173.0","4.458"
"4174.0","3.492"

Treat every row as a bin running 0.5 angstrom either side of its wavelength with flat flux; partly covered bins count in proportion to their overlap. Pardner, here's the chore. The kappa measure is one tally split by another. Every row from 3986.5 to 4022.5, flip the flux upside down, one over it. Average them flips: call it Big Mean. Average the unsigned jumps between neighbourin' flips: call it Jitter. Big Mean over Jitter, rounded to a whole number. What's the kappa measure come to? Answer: 6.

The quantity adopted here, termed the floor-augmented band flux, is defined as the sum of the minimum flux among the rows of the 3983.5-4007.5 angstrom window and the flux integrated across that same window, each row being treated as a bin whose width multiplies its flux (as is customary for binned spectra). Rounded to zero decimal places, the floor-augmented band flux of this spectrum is 117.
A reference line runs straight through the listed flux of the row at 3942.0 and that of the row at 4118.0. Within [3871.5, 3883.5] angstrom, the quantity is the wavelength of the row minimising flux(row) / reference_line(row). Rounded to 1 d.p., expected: 3872.0 angstrom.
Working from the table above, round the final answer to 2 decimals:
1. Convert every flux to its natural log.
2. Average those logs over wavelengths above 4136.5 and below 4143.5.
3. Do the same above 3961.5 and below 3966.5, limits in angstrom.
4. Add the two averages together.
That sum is 3.19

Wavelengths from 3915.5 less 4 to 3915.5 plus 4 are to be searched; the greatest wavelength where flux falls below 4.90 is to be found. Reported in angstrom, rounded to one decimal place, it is 3919.0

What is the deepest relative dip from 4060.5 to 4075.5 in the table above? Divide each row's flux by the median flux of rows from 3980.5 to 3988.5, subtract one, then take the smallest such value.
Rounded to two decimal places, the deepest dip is -0.18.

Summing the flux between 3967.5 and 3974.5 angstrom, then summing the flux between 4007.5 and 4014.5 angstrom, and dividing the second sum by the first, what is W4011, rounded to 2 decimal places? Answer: 1.04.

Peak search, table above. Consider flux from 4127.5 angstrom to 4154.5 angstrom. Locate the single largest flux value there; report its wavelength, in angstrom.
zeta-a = 4154.0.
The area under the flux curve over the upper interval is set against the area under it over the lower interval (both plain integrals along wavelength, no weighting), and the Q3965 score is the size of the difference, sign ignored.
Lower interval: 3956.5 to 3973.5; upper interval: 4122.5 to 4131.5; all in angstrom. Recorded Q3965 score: 46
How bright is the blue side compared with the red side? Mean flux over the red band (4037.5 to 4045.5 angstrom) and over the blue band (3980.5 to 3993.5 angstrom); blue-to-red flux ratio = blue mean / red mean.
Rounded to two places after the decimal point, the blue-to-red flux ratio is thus 1.07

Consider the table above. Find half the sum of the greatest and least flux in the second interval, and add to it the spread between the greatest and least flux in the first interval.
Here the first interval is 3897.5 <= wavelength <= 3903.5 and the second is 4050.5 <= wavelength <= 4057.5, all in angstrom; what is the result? 6.82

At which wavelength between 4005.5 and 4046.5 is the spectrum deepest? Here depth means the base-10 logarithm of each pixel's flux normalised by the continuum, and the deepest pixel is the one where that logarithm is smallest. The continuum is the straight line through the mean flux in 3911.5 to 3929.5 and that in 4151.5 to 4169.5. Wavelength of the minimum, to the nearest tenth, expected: 4026.0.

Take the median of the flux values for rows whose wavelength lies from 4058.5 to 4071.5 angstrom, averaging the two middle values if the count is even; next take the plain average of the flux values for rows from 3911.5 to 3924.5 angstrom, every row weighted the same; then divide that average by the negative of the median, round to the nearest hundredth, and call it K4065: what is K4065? -1.17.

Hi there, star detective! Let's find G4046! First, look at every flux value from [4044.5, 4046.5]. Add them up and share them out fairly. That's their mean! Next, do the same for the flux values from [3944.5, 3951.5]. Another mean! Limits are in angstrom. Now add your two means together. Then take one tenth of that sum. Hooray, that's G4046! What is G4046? 1.07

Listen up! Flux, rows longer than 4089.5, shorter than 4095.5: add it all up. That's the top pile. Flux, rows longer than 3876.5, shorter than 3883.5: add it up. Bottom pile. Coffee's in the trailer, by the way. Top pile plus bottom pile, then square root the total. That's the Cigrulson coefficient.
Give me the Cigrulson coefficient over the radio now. 8.7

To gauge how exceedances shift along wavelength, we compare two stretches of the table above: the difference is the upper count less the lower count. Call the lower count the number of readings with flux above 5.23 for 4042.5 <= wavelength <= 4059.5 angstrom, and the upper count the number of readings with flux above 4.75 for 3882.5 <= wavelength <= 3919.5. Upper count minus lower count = 31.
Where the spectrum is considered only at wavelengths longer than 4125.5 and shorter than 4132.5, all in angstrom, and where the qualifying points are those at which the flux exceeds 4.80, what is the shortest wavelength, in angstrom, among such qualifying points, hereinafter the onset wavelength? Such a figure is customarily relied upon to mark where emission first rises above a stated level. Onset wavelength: 4126.0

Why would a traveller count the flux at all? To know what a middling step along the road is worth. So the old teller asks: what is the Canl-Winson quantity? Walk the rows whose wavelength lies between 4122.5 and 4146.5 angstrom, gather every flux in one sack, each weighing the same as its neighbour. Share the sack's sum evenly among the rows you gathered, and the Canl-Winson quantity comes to 4.56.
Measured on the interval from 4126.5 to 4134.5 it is 4.43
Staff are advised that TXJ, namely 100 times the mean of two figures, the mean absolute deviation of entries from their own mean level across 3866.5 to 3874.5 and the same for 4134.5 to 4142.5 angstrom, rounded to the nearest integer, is 31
